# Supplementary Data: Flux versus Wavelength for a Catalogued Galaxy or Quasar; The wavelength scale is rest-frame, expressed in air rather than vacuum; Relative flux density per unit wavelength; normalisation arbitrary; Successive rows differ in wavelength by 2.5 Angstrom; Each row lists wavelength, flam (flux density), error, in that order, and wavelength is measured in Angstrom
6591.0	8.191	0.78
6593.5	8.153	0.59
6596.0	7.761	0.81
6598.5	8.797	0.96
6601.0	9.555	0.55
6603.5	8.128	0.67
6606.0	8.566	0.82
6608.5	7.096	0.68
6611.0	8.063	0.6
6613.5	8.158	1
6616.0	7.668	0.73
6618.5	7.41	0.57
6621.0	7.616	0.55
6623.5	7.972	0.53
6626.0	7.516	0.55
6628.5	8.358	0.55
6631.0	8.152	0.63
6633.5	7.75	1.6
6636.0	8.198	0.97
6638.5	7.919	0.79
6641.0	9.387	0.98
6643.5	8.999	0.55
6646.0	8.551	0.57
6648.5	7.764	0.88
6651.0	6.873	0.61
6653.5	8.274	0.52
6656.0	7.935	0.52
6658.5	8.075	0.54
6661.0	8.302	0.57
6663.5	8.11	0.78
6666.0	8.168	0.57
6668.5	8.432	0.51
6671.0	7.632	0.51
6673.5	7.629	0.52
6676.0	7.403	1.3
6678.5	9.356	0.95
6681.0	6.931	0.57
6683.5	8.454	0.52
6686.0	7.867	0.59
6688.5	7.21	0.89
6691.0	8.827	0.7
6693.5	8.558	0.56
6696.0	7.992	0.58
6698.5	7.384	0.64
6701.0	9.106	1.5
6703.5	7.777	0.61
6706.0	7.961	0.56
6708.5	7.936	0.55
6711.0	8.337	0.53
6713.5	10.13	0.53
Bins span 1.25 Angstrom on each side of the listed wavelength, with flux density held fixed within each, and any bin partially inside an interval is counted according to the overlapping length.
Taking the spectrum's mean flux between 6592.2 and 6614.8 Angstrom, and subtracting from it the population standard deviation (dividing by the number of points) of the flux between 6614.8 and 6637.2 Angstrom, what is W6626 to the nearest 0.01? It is 7.94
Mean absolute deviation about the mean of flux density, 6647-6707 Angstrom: 0.47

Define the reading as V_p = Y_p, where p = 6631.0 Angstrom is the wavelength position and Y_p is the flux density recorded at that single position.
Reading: 8.152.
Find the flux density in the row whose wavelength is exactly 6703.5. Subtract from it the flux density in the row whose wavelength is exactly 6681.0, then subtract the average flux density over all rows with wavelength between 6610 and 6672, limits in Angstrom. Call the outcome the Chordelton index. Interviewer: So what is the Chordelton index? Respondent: -7.2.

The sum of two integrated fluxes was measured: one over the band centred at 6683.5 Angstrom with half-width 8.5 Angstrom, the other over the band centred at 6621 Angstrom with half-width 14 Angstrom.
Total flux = 355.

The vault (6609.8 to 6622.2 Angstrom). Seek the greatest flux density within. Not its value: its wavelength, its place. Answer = 6613.5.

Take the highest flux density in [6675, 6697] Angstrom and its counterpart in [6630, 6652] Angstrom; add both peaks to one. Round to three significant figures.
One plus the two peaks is 19.7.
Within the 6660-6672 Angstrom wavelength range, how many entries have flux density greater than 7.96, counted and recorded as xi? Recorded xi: 4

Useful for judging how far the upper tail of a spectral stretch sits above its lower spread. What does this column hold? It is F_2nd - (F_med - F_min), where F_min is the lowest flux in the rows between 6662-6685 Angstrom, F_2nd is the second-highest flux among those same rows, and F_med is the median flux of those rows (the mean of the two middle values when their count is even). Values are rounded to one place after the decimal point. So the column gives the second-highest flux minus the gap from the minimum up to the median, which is 7.3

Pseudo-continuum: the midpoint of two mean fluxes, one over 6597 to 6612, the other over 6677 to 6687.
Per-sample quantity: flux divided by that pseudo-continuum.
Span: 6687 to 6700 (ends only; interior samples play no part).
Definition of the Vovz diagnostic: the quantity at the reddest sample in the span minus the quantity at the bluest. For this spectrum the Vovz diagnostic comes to 0.02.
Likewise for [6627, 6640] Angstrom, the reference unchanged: -0.05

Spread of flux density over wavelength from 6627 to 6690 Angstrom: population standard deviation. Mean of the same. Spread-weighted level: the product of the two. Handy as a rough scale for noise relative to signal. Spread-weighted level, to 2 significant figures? 5.0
